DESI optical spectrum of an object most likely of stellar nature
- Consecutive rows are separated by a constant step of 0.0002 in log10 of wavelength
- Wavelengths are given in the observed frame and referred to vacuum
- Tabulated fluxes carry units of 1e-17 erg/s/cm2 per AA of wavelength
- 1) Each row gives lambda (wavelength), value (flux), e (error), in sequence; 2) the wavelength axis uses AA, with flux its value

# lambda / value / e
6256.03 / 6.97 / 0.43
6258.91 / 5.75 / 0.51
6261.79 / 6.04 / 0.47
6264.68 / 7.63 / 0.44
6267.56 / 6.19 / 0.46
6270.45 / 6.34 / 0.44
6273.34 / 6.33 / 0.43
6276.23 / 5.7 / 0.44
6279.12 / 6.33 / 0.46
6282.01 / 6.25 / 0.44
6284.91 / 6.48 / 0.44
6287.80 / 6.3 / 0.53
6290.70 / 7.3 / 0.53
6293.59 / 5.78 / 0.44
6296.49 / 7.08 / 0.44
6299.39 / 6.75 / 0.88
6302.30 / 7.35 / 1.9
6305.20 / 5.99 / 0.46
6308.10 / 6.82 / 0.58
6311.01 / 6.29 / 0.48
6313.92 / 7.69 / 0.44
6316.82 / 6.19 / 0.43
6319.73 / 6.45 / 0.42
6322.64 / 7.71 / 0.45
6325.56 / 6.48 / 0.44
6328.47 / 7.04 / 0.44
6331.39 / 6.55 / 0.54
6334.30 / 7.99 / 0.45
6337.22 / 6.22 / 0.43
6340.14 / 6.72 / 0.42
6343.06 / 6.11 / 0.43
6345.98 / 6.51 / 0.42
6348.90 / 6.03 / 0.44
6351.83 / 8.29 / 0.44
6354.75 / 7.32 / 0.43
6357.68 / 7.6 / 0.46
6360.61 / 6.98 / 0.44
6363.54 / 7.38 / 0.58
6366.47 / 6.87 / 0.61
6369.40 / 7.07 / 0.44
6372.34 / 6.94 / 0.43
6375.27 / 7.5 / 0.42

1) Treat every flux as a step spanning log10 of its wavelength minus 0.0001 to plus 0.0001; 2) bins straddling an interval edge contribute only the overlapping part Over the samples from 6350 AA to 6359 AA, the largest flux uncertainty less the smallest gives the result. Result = 0.03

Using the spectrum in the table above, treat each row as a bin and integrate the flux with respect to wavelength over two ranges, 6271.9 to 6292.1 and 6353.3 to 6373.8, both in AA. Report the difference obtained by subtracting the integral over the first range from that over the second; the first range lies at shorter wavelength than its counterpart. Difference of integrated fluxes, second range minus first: 18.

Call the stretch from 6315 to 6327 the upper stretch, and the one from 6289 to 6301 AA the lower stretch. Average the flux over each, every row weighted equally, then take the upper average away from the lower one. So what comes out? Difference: 0.0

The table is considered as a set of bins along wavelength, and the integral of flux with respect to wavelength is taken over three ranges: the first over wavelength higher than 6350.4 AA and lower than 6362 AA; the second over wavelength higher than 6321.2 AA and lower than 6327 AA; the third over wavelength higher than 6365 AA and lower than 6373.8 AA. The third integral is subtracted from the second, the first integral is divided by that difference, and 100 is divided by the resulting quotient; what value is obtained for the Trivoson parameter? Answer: -23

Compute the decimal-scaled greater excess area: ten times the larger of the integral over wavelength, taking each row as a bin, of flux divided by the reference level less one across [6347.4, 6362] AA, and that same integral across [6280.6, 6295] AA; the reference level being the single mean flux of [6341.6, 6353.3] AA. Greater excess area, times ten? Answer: 11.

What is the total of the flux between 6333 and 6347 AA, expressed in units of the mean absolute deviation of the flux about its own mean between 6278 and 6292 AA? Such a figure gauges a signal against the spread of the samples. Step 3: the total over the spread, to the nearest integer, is 109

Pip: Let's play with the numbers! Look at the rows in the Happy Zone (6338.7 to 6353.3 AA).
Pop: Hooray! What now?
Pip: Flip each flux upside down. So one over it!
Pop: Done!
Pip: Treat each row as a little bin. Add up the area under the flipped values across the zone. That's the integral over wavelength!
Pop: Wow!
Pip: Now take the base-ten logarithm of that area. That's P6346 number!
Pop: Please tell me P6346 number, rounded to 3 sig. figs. 0.342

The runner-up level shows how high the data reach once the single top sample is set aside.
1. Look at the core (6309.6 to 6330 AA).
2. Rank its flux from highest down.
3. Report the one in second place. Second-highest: 7.69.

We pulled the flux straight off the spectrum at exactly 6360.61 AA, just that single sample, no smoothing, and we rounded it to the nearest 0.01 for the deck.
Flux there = 6.98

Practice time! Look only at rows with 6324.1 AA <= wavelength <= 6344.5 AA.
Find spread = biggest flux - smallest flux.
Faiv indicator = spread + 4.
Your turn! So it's 5.9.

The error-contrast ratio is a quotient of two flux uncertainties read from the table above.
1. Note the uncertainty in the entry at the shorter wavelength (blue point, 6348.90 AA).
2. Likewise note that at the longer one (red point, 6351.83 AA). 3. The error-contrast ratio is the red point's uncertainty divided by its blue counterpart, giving 1.00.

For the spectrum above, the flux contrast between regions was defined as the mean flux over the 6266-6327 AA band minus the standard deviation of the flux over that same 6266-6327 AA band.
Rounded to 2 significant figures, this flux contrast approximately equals 6.0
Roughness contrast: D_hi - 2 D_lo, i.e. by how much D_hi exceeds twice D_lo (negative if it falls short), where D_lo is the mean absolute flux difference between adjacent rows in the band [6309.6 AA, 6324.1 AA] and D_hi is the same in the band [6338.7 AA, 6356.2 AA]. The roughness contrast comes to -1.3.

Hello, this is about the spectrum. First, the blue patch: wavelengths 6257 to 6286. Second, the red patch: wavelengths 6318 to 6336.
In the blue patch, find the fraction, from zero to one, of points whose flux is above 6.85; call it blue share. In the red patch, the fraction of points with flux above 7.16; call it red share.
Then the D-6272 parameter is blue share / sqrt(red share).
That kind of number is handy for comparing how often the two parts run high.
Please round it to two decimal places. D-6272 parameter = 0.17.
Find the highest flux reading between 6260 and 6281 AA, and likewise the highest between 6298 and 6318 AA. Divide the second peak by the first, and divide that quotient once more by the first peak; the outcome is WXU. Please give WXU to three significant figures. 0.132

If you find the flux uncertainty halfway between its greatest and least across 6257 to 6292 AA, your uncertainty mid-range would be 0.48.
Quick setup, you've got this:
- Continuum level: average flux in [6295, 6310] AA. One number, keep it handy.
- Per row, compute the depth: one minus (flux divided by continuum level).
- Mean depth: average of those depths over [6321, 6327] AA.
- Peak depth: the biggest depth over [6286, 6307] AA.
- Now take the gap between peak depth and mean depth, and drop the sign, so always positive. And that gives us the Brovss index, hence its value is 0.19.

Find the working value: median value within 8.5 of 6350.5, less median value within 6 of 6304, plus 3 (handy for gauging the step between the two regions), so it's 3.13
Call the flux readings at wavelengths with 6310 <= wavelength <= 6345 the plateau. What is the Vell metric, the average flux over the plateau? 6.79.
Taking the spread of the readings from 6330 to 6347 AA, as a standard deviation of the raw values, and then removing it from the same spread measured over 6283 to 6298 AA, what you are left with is -0.07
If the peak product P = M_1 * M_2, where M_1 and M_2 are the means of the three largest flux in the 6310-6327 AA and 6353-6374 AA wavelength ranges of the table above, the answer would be 54.2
